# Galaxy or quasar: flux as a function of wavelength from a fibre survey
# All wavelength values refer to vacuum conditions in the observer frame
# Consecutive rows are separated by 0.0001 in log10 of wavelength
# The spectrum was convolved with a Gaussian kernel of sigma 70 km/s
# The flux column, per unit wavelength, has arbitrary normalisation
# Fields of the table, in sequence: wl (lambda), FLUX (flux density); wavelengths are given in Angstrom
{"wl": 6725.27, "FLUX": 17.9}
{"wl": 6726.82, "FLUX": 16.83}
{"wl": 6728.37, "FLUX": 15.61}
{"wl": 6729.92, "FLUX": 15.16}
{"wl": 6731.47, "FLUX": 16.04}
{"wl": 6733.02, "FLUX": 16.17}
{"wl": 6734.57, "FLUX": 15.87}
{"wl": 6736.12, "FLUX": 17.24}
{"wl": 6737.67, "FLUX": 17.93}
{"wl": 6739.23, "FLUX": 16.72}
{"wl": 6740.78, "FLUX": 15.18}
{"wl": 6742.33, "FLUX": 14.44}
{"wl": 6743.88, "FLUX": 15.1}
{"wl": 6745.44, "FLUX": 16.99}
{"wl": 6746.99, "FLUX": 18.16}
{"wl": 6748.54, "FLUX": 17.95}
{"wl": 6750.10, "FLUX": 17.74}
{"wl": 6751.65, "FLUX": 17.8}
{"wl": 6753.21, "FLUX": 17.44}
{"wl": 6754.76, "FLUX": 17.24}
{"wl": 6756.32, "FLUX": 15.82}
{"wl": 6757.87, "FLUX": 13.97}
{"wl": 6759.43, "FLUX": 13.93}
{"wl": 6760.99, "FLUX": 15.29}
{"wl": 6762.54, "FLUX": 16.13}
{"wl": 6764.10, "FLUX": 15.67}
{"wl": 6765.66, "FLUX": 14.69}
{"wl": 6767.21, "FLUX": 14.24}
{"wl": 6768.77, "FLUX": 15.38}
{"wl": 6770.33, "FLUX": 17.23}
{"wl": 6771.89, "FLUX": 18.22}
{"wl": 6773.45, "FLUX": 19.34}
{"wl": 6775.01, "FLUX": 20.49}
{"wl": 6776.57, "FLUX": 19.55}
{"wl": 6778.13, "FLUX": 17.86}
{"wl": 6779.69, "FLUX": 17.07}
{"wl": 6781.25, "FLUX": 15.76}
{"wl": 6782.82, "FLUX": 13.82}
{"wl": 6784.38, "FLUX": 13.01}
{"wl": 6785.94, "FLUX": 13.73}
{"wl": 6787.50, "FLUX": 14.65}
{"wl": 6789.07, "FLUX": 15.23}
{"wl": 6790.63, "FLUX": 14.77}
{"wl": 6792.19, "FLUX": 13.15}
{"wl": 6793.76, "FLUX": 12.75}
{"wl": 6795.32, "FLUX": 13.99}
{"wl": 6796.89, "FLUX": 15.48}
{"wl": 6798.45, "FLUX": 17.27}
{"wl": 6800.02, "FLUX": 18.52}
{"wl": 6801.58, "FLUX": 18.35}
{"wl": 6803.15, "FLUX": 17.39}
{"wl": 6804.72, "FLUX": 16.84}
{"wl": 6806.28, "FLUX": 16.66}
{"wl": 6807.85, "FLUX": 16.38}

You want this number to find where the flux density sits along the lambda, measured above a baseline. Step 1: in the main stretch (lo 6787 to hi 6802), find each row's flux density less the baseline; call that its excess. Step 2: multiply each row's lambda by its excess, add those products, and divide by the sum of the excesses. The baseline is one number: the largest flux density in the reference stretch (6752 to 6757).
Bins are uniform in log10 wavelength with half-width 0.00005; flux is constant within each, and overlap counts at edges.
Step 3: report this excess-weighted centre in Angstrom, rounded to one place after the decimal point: 6791.6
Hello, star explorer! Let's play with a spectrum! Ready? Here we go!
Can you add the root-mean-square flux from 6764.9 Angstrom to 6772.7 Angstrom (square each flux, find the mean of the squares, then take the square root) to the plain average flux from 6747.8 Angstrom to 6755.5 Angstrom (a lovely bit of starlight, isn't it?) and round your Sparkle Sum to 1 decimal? 33.7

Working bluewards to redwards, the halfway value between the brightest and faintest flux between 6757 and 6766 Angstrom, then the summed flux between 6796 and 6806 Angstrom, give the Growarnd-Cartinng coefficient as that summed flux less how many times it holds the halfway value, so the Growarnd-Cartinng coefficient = 97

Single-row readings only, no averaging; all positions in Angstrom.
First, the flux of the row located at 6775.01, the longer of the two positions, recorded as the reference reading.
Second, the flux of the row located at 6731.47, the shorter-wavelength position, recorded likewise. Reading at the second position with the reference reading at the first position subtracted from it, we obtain -4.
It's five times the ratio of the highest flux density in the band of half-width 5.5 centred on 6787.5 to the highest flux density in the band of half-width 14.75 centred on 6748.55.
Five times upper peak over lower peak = 4.2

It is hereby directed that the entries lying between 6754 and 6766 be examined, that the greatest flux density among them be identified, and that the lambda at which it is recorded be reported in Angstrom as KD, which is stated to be 6754.76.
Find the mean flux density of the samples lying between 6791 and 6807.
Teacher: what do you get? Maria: 16.0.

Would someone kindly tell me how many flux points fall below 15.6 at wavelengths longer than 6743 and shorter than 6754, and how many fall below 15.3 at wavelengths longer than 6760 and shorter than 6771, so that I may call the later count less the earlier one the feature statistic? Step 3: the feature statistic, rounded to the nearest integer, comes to 2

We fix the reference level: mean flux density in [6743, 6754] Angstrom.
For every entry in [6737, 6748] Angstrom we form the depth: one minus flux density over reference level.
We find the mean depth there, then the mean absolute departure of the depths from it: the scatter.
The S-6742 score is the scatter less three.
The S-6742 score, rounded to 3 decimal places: -2.928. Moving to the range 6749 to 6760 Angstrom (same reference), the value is -2.916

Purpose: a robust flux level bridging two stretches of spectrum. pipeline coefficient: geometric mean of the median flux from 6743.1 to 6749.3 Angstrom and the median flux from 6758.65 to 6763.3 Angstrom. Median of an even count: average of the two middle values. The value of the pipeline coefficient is 16.3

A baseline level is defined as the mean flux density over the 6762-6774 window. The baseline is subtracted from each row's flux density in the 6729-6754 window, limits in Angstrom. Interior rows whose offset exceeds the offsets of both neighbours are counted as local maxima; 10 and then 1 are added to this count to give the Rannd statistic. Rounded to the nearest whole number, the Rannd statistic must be 15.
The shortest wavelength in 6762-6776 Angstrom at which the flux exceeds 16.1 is 6762.54 Angstrom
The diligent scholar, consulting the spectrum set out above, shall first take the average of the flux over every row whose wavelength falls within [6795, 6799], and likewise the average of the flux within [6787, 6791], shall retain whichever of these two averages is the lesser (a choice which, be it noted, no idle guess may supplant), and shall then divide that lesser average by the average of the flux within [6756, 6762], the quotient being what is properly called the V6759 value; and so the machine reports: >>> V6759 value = 1.01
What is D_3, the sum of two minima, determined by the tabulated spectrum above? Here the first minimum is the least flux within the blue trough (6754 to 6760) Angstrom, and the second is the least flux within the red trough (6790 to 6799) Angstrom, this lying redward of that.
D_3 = 26.7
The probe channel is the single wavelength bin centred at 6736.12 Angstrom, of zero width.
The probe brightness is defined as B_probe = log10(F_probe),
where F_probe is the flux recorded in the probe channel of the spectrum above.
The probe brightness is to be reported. 1.24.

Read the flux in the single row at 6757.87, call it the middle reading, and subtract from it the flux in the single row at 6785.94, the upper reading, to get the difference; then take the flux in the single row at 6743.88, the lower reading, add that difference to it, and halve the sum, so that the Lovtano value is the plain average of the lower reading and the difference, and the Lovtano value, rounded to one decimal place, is 7.7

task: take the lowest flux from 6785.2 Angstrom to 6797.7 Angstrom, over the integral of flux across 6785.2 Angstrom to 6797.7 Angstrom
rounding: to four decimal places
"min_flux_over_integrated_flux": 0.0717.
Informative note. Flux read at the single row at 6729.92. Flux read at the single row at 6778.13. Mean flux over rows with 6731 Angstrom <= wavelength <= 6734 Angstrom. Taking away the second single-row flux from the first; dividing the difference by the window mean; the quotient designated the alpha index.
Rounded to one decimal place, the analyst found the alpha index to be -0.2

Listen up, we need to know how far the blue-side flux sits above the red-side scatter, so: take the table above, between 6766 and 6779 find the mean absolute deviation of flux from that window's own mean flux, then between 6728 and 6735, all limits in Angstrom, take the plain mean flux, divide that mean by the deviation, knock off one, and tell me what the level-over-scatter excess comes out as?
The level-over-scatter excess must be 8.7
